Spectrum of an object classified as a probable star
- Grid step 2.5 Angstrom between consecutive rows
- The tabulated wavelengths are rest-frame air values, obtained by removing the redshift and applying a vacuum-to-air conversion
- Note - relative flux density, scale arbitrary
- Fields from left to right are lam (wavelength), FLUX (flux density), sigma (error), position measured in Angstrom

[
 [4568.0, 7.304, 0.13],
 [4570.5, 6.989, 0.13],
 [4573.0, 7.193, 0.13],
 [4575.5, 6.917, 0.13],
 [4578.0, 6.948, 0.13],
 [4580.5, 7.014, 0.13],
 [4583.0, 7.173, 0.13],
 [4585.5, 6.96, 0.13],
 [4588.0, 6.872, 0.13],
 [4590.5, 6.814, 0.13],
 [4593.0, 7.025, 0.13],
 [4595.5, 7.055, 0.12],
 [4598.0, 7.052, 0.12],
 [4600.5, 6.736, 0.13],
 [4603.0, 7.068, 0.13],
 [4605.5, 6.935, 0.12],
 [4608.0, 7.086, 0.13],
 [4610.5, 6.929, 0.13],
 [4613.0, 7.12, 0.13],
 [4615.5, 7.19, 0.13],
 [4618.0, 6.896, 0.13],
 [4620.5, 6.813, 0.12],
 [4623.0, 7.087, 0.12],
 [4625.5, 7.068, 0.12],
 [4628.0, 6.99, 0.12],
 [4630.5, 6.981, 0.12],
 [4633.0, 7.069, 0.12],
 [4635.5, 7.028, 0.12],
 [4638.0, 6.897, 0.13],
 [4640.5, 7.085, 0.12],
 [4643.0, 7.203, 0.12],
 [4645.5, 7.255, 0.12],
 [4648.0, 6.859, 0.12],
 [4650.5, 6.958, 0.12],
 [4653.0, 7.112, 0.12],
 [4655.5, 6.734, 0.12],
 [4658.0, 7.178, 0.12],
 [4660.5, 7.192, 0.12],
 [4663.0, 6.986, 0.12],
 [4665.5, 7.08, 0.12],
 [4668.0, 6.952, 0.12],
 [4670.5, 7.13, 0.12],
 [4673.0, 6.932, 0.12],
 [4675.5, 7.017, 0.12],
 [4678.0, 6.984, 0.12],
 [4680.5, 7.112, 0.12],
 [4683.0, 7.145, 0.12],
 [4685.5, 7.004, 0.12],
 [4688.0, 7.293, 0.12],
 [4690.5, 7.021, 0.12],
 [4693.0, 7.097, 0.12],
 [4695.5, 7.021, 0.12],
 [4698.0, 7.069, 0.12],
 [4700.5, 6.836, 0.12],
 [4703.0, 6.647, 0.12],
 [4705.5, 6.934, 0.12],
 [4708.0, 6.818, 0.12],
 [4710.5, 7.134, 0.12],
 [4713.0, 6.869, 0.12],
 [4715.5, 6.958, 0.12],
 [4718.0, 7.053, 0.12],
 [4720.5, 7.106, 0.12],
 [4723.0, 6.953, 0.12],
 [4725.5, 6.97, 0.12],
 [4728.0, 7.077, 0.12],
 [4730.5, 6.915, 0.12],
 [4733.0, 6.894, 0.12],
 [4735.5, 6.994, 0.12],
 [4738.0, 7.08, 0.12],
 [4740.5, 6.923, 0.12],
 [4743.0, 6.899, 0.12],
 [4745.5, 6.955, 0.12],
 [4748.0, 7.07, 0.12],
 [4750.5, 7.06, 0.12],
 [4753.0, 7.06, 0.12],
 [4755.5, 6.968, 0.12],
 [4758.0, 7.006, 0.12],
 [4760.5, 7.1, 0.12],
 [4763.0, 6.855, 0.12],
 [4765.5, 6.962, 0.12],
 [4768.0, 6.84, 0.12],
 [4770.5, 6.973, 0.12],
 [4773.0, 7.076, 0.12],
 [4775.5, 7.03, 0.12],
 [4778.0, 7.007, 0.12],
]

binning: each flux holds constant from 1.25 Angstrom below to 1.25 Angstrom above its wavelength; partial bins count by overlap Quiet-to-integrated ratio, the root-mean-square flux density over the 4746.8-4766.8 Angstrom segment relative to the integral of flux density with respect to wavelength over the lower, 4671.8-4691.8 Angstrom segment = 0.0496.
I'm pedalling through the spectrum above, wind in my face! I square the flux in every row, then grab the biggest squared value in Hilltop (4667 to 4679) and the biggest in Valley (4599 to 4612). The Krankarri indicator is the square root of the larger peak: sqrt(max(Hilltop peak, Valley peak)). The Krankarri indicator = 7.13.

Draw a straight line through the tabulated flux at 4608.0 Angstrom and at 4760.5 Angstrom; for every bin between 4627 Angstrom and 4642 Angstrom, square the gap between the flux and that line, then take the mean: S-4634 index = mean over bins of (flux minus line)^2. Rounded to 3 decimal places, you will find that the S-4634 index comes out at 0.010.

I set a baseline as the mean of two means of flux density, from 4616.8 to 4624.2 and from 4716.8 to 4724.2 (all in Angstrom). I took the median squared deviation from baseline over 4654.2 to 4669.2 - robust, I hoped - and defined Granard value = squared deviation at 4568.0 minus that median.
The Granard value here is 0.079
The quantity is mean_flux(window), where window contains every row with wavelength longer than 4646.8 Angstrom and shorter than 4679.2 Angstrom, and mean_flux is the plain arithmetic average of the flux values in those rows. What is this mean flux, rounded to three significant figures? 7.01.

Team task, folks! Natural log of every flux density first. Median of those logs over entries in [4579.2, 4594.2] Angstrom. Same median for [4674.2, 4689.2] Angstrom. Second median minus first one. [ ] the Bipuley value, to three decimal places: 0.011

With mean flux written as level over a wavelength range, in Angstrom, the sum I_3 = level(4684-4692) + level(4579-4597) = 14.1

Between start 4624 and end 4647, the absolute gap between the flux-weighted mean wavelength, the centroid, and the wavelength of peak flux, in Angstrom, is 9.9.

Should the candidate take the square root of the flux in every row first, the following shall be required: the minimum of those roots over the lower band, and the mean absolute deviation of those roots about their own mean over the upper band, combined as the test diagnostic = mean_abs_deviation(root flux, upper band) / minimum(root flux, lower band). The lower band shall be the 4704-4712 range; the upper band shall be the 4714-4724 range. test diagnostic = 0.0045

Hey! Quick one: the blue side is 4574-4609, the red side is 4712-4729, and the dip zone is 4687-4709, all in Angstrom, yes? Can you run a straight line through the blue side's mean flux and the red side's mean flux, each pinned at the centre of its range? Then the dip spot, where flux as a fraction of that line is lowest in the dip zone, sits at 4703.0 Angstrom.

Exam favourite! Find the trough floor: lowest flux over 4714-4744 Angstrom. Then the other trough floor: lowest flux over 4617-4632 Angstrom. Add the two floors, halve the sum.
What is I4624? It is 6.85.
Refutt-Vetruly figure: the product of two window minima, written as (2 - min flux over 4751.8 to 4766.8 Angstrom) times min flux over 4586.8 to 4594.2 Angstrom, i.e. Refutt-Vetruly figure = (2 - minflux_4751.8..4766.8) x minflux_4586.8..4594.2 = -33.1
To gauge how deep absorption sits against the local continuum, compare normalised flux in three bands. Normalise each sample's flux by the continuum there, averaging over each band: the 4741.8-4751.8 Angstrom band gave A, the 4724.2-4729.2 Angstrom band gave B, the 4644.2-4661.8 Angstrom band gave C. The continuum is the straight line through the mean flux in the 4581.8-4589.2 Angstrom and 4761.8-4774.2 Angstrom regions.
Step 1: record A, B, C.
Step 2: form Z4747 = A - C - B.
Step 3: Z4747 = -1.01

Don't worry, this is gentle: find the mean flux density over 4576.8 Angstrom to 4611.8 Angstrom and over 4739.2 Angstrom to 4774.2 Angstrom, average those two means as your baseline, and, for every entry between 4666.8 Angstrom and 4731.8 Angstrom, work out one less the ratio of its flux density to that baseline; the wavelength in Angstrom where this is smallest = 4688.0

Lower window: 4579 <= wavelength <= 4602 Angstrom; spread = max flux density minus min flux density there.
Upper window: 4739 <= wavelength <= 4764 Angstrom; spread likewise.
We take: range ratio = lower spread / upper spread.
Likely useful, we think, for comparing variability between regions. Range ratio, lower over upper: 1.8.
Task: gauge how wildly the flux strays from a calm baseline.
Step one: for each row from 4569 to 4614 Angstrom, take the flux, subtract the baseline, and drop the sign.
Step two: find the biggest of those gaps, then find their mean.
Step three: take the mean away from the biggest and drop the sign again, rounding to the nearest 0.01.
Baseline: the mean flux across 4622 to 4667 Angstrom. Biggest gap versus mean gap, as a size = 0.21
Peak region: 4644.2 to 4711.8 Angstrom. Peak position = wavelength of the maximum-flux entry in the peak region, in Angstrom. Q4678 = 4688.0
